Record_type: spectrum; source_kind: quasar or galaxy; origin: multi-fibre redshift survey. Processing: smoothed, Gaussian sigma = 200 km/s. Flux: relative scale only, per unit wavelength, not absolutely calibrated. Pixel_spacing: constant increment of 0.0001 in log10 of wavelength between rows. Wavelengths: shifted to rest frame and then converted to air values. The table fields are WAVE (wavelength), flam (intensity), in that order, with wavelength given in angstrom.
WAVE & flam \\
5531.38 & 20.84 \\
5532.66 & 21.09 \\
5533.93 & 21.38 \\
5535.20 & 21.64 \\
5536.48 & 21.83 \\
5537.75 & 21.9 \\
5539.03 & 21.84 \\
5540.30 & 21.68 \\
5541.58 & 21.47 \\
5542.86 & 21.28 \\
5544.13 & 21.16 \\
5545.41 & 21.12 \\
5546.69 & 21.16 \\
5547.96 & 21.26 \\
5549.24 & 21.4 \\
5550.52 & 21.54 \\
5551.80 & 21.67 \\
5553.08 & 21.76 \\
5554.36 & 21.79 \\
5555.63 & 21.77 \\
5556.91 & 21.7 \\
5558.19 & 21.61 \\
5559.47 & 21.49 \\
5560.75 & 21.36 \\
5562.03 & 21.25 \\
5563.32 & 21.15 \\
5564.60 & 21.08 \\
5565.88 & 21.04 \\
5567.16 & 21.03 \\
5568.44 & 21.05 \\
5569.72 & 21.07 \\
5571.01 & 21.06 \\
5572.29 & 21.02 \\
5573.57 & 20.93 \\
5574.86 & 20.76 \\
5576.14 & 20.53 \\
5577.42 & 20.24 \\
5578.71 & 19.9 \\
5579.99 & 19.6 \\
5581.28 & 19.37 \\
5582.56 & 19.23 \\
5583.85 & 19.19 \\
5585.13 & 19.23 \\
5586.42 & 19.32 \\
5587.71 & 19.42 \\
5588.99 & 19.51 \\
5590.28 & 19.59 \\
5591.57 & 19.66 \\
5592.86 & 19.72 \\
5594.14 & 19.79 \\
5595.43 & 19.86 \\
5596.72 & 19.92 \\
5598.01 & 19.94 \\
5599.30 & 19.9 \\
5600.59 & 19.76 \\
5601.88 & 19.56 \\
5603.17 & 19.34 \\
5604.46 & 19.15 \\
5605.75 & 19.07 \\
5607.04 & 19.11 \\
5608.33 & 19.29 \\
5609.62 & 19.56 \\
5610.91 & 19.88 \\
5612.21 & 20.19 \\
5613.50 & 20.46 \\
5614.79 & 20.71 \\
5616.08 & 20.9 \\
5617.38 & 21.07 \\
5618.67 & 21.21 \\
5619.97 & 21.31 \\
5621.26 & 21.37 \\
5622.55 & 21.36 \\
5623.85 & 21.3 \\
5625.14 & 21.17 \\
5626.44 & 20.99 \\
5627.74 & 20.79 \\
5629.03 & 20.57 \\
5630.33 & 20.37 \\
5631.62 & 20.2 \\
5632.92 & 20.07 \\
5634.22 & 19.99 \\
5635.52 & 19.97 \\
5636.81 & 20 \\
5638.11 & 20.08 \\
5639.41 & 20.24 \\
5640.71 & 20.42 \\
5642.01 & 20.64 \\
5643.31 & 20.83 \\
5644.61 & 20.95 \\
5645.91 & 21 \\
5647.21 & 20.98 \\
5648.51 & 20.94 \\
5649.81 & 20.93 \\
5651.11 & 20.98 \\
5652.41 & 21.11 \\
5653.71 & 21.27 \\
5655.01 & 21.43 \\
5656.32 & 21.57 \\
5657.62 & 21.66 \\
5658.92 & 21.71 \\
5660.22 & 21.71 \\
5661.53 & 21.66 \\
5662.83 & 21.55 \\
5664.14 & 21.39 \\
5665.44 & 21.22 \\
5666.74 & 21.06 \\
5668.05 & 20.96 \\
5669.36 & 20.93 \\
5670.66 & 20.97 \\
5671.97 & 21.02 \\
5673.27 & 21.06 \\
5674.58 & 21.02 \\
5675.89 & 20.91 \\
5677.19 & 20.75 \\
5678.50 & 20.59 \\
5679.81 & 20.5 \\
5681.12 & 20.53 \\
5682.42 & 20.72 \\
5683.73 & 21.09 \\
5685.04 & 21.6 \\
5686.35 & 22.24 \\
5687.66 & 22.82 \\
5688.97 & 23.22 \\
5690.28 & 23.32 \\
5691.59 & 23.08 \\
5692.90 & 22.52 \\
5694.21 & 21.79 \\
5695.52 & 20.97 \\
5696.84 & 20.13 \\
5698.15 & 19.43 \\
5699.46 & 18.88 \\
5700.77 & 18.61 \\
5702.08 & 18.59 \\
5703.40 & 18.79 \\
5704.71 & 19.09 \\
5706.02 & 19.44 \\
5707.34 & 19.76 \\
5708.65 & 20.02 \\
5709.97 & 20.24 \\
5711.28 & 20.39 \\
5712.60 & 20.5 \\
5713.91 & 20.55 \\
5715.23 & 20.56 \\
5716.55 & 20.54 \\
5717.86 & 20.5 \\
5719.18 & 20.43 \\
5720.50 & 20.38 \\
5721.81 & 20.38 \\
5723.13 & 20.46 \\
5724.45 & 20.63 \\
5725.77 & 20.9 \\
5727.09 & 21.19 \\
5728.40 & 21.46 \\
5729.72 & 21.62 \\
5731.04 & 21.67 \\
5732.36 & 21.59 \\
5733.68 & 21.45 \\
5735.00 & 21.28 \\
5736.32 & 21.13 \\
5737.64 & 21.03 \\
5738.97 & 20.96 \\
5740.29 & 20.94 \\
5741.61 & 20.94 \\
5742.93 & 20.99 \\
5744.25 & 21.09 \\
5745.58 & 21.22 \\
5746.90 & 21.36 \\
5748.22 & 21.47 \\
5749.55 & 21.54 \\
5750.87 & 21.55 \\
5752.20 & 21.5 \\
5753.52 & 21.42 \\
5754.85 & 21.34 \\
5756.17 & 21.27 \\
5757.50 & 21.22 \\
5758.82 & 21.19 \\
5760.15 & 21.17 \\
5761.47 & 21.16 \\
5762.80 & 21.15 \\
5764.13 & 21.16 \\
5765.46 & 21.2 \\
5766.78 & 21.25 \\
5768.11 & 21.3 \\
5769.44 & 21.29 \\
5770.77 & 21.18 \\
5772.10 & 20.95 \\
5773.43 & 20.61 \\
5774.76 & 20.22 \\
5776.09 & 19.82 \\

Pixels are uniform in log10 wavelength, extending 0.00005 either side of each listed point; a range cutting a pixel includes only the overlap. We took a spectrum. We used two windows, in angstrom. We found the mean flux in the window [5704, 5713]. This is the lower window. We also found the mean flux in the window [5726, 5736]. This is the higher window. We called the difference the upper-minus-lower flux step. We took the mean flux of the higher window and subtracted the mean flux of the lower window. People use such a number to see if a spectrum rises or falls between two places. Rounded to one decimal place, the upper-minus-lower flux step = 1.5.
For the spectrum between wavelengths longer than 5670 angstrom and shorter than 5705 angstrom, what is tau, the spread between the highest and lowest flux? 4.7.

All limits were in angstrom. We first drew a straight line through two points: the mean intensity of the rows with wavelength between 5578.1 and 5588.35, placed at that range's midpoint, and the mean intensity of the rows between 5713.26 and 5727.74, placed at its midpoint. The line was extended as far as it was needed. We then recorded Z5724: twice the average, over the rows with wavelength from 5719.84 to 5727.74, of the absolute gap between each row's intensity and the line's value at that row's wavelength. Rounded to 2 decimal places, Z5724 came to 0.47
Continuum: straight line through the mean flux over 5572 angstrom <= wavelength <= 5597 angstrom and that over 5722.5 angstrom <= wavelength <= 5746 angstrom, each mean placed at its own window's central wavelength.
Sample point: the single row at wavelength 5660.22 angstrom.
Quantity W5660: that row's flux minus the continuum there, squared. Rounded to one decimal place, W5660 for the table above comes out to 1.5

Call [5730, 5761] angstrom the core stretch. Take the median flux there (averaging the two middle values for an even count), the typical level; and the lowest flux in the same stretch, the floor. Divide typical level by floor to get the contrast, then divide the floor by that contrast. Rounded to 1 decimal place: 20.6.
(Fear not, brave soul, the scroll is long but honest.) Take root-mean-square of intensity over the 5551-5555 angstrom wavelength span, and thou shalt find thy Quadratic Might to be 21.7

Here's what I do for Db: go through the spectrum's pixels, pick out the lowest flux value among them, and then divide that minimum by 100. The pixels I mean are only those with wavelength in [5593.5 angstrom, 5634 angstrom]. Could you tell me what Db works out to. 0.191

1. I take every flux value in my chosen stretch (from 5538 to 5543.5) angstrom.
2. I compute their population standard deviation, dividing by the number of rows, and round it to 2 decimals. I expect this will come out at 0.21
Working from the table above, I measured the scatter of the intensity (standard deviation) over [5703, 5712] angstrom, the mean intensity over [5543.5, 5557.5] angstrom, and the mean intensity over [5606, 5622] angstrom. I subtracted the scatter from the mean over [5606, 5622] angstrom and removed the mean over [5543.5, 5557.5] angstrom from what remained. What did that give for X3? -2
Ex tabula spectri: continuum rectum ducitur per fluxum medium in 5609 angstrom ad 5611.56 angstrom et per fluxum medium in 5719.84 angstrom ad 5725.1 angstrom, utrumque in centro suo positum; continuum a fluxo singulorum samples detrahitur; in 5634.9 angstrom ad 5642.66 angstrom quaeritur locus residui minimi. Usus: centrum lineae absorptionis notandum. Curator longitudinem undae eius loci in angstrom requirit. 5635.52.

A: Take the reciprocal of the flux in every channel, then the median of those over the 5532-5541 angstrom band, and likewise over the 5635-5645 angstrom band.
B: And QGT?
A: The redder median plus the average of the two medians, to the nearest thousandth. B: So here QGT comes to 0.097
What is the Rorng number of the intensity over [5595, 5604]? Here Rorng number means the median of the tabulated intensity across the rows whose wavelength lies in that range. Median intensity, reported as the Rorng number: 19.9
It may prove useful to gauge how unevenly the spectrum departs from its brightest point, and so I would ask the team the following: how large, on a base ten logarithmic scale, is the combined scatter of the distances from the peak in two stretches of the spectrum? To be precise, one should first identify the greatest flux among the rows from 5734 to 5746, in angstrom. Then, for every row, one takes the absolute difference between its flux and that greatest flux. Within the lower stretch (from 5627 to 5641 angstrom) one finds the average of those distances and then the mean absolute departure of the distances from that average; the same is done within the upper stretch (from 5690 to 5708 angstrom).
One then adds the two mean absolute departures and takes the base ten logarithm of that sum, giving -0.10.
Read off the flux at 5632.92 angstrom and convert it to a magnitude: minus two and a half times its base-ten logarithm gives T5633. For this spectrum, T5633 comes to -3.26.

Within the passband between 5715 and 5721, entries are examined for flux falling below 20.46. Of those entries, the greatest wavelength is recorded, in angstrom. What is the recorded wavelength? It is 5720.50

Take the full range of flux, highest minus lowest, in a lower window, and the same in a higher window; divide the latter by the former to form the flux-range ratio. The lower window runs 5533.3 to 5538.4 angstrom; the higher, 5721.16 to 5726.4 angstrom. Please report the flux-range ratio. 1.0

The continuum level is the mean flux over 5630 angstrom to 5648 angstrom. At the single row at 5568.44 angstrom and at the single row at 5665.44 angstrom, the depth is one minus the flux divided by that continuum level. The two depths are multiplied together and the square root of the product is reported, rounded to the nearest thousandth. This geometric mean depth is 0.035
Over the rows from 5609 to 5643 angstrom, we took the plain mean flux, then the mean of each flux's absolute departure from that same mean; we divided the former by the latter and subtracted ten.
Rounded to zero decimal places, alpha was 35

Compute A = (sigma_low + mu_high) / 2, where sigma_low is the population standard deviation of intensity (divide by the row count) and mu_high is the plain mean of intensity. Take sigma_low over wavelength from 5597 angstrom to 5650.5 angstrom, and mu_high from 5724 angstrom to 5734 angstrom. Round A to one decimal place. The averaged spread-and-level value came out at 11.0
